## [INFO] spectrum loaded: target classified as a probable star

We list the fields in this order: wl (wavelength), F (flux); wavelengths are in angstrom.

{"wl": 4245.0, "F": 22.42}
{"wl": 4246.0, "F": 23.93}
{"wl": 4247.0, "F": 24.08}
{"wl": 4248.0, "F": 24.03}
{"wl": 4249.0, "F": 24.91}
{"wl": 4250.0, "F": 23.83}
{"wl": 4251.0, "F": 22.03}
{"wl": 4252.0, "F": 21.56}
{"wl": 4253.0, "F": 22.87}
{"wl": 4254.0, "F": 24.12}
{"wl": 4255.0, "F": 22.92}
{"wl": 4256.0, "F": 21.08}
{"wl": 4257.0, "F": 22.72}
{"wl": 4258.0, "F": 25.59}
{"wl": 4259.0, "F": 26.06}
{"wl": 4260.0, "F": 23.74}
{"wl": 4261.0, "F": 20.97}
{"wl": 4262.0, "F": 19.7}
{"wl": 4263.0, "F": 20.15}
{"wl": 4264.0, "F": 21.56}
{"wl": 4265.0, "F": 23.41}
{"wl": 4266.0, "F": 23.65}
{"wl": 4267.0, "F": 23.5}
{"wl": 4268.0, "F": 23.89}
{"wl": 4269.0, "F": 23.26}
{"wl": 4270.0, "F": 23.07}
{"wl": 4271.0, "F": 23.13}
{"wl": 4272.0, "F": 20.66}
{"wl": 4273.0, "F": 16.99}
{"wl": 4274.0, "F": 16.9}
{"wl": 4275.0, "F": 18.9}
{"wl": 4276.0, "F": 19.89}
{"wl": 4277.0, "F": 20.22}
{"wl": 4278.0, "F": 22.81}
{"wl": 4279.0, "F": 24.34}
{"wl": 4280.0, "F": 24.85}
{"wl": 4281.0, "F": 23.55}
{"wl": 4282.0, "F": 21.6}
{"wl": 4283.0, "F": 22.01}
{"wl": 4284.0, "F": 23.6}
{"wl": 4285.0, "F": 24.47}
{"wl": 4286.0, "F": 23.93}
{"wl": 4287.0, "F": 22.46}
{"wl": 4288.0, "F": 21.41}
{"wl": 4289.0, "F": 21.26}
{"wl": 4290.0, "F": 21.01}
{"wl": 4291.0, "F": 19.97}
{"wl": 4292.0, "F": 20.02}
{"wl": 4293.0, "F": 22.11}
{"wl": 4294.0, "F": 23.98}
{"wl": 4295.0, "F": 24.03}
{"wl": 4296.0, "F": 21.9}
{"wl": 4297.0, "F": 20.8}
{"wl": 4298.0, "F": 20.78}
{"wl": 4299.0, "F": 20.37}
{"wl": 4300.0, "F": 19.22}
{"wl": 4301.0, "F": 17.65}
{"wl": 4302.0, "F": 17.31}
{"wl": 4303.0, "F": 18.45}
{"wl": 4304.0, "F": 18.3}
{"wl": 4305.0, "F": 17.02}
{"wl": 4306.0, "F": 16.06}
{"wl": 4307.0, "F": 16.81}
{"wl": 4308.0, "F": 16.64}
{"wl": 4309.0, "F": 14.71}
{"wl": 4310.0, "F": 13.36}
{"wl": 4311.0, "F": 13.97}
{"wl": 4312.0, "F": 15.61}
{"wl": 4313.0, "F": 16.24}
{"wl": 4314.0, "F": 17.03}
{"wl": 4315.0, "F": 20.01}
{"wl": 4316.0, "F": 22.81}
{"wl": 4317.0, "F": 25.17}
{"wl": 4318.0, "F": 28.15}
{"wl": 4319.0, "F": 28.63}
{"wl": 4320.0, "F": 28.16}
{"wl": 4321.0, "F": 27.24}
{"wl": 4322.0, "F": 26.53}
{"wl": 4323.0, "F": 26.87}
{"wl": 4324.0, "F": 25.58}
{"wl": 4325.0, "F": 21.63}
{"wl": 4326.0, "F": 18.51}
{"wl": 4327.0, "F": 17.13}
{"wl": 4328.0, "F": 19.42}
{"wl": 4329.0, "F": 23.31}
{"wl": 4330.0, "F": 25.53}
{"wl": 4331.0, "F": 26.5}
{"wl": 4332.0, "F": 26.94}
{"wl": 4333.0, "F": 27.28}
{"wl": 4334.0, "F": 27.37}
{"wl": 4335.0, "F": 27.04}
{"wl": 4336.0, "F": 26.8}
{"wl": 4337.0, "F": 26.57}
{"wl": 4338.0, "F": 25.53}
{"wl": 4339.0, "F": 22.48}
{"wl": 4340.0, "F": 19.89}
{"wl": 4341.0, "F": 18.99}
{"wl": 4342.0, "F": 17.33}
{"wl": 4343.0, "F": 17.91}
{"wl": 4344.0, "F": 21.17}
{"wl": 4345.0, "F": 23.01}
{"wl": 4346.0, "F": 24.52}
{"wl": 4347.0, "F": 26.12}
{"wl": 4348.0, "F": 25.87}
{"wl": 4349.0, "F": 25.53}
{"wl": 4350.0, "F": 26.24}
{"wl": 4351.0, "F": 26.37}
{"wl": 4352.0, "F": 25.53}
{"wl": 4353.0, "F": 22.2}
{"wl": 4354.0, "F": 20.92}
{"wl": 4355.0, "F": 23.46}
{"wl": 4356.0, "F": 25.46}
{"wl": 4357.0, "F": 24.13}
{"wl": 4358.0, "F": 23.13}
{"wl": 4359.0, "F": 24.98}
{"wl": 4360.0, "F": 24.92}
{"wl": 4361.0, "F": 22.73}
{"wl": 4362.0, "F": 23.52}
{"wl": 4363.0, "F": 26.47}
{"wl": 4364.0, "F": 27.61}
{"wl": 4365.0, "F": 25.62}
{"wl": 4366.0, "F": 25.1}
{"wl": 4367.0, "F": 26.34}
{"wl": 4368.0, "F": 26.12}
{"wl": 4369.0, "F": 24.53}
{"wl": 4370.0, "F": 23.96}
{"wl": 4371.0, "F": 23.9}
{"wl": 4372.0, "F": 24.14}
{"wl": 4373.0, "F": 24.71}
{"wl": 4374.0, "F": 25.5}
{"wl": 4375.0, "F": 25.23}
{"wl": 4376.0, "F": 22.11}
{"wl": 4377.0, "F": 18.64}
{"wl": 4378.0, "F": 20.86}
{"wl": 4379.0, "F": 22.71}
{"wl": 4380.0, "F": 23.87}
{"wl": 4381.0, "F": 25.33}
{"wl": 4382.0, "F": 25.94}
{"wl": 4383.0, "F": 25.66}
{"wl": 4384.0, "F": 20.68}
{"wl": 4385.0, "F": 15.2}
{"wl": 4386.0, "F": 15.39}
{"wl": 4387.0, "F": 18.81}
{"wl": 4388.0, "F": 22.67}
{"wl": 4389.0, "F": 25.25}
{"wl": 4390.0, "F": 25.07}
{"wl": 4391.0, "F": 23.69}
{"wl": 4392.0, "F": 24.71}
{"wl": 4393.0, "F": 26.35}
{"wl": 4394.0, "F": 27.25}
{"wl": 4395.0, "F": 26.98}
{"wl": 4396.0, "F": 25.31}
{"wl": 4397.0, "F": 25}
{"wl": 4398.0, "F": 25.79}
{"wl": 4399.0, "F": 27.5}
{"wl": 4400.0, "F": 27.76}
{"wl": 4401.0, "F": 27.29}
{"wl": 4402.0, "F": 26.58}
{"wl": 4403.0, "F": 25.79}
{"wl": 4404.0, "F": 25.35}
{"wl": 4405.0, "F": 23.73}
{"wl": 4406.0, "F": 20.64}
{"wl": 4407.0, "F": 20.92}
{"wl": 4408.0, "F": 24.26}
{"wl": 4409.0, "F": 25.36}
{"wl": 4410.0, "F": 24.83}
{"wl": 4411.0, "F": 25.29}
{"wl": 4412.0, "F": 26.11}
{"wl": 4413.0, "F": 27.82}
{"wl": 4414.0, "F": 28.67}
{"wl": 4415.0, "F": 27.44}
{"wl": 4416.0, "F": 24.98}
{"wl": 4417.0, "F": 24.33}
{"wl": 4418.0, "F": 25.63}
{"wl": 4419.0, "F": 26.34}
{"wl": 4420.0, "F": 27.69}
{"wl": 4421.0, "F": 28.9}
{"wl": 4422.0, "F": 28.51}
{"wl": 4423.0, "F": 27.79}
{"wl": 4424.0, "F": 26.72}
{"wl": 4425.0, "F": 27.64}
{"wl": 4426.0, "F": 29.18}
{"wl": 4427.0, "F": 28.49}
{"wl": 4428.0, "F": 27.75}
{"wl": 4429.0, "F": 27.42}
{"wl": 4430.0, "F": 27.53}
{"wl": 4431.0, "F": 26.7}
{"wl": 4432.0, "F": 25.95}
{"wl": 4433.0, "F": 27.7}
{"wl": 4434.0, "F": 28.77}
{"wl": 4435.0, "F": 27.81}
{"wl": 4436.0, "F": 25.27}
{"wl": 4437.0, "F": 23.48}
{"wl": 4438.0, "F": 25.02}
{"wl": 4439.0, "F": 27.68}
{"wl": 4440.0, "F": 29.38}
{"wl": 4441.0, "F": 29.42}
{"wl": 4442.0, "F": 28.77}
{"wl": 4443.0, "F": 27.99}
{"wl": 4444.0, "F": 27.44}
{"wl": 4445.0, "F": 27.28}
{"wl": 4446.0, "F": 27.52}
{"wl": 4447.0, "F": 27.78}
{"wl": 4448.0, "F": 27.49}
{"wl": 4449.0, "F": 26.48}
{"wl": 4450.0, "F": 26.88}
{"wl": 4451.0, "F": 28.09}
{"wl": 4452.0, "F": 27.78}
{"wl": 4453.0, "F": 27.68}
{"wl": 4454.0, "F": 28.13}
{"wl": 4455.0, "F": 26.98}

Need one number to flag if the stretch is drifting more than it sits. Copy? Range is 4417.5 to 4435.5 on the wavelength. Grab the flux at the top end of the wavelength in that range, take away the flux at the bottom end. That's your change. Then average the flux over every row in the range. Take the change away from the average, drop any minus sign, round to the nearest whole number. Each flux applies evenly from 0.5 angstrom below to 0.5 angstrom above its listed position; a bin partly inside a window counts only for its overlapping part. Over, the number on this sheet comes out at 25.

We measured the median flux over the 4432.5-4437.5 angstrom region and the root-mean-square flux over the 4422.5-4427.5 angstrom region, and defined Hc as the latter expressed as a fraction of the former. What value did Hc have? 1.0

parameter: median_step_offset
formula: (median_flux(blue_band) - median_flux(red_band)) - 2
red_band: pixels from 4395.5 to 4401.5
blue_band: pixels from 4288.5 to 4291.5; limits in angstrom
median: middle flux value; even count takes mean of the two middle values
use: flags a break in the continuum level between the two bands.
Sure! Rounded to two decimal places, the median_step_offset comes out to -7.53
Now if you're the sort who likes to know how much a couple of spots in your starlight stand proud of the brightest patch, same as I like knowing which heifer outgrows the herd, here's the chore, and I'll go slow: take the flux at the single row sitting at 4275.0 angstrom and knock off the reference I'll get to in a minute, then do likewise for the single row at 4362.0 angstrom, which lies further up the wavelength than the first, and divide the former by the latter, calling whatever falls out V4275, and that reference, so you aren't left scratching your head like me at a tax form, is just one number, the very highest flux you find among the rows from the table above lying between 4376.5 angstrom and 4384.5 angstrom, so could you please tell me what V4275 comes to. 2.9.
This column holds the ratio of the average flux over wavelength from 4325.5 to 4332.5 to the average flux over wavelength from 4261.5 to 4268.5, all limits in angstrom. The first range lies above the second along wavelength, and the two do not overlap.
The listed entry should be 1.01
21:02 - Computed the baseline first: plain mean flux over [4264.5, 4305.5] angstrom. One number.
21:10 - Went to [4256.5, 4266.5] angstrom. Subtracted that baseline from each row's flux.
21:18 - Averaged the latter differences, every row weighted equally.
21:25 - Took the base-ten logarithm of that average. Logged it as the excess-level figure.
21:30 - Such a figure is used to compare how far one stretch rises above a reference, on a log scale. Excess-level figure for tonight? 0.14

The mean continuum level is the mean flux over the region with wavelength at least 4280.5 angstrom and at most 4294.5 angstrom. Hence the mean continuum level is 22.2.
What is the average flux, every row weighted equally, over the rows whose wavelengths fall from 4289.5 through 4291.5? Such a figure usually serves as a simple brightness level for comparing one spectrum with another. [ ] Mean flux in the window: 20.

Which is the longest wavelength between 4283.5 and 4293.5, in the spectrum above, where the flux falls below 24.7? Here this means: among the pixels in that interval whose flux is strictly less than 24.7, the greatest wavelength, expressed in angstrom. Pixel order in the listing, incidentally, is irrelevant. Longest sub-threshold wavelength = 4293.0 angstrom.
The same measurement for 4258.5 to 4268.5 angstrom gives 4268.0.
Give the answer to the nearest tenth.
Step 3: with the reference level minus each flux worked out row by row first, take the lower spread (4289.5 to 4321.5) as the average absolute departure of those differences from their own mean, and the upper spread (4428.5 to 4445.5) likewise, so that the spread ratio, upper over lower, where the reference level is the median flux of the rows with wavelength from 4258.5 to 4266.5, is 0.3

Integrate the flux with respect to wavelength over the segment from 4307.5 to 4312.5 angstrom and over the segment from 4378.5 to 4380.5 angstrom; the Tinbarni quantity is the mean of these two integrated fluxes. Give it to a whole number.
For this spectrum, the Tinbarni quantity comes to 60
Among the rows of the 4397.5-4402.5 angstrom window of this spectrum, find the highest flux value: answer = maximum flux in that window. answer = 27.76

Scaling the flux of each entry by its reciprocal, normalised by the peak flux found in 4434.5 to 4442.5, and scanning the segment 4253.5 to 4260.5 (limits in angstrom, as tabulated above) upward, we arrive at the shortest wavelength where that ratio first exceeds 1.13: 4254.0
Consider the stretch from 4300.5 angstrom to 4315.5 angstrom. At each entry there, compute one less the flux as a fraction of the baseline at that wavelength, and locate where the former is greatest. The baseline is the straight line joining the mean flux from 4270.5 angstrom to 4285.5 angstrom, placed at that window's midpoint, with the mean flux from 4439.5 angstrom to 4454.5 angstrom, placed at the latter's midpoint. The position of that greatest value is 4310.0 angstrom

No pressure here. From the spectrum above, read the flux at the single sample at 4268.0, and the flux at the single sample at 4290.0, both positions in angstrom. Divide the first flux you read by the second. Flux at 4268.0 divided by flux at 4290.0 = 1.14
